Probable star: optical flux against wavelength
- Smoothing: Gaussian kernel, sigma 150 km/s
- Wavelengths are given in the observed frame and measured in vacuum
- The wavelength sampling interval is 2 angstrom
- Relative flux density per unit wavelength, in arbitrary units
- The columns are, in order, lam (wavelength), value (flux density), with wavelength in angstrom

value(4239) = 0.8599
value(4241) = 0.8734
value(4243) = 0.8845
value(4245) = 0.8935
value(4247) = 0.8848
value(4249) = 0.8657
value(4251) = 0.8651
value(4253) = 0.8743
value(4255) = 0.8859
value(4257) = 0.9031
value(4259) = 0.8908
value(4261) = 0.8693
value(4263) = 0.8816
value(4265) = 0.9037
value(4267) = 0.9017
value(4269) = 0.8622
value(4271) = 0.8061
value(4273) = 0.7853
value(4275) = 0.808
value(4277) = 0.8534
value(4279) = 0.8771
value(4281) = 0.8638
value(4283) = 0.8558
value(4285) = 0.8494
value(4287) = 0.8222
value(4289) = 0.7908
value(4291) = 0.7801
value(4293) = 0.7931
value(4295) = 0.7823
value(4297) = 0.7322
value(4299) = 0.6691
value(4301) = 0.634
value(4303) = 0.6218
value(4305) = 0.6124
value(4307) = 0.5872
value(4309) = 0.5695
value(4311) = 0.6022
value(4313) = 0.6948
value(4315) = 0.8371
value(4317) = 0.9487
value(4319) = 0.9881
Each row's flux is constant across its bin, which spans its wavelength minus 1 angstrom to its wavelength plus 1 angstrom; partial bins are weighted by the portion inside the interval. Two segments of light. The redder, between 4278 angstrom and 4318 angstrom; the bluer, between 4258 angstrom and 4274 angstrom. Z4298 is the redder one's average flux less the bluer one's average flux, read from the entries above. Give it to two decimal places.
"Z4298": -0.12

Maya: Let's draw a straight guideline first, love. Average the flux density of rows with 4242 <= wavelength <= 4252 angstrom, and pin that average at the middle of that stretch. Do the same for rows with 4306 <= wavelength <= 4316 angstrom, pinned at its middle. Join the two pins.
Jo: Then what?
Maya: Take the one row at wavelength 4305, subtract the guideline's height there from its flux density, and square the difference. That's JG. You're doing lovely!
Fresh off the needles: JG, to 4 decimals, 0.0044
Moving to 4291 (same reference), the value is 0.0028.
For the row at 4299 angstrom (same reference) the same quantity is 0.0009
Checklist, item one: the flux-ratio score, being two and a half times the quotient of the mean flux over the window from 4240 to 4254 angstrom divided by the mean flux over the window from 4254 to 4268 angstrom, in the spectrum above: 2.5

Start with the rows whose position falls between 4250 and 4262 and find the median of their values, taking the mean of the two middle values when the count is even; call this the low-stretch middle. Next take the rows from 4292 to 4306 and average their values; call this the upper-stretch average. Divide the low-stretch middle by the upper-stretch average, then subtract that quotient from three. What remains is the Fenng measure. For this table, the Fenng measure 1.73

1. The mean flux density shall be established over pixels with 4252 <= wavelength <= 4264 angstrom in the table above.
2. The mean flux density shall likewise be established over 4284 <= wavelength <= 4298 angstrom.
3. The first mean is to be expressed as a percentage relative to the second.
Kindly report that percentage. 112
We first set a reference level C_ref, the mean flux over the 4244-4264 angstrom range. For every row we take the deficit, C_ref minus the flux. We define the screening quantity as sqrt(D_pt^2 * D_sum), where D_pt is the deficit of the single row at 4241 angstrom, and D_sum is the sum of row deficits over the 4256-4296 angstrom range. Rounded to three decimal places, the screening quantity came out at 0.007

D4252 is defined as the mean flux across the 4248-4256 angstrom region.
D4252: 0.873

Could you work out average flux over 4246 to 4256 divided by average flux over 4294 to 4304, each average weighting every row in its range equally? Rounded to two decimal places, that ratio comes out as 1.27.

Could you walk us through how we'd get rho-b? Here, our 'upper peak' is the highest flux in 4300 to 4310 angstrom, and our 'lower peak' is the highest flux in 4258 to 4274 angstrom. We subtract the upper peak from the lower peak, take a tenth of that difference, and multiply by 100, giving 2.7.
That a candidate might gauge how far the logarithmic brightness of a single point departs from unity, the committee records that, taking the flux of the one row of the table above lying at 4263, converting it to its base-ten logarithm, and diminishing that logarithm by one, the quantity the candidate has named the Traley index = -1.05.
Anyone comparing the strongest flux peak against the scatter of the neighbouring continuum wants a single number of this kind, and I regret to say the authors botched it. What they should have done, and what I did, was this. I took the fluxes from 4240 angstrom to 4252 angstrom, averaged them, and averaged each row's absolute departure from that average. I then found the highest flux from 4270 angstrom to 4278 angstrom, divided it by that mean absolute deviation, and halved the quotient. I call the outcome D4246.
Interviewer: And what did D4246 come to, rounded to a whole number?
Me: 44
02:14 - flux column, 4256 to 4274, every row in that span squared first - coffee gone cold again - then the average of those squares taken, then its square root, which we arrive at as 0.868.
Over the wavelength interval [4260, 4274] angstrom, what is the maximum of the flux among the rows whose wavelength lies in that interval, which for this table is 0.9037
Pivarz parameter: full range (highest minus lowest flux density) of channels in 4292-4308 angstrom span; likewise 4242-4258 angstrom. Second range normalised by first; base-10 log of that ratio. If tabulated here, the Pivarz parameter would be -0.73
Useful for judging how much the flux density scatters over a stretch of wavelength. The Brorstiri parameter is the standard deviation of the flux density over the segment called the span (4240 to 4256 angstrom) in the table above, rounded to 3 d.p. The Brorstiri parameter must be 0.010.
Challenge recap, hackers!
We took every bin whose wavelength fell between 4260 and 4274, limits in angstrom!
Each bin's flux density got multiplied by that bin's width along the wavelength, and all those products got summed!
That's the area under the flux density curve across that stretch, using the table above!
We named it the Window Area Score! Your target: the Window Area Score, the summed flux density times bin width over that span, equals 12.0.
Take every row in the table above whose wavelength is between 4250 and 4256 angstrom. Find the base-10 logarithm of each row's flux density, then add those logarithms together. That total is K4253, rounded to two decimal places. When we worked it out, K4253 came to -0.17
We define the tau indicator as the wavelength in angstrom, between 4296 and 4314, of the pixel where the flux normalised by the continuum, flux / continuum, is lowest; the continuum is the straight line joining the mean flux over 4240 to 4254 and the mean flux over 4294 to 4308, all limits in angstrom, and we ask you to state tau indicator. 4309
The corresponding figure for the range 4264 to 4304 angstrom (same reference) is 4303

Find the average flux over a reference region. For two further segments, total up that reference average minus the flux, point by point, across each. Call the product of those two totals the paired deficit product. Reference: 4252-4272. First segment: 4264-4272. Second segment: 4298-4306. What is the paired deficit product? 0.037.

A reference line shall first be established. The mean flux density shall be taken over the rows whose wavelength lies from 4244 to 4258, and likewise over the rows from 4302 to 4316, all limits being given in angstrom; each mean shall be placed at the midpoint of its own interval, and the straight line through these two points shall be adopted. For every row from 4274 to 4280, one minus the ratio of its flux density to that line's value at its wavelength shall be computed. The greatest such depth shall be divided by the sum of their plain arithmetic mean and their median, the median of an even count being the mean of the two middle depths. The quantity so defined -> 0.2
